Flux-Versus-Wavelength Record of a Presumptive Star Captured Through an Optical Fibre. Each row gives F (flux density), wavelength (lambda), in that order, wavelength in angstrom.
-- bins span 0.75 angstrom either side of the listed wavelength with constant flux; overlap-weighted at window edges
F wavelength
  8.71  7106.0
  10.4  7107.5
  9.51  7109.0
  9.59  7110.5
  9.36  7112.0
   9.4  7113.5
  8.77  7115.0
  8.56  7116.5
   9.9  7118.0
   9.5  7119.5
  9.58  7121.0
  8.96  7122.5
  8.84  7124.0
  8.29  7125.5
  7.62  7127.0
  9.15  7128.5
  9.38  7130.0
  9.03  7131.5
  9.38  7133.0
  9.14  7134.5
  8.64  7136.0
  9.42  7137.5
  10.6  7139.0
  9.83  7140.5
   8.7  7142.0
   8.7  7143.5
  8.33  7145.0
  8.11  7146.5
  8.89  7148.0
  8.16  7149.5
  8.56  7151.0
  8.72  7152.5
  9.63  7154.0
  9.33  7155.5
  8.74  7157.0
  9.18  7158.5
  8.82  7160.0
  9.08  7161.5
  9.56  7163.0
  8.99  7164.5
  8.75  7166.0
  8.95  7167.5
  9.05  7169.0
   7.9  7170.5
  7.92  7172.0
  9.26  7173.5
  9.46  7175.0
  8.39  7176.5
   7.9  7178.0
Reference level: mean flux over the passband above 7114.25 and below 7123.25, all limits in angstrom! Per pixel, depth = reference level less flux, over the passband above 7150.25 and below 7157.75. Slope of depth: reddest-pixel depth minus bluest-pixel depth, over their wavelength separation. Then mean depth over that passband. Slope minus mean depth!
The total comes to -0.25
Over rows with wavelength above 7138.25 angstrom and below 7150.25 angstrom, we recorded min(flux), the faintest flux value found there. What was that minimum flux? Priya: 8.11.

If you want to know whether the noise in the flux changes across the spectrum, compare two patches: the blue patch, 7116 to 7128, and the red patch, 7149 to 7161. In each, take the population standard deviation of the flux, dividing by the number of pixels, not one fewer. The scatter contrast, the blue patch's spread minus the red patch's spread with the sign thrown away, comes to 0.27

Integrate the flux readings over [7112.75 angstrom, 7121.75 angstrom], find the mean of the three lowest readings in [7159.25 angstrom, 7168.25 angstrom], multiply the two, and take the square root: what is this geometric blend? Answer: 27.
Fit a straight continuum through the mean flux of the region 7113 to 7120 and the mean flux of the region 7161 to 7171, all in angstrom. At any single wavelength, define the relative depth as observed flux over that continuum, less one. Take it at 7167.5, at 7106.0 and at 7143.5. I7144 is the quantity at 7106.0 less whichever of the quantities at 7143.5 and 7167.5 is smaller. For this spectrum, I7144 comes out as -0.02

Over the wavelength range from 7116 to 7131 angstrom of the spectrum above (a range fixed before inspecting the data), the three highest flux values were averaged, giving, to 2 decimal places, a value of 9.66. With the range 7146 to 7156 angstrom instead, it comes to 9.28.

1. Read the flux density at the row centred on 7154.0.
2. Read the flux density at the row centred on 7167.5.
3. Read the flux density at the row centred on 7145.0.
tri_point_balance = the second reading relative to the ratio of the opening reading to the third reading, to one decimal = 7.7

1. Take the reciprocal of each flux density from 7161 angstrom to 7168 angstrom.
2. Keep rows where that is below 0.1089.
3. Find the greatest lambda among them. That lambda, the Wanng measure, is 7163.0 angstrom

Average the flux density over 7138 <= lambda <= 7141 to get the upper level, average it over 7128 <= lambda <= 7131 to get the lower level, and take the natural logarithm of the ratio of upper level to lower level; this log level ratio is 0.10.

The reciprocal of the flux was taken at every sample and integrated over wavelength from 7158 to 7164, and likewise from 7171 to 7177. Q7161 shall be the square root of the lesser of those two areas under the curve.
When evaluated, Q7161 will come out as 0.810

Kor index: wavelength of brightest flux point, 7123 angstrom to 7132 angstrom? 7130.0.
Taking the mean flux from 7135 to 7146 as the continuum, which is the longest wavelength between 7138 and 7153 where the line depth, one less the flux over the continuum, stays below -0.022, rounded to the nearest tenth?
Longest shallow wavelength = 7140.5 angstrom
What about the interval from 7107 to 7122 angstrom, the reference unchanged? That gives 7121.0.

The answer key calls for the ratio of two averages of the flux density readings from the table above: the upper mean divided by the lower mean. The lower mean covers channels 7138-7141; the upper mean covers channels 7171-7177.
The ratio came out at 0.86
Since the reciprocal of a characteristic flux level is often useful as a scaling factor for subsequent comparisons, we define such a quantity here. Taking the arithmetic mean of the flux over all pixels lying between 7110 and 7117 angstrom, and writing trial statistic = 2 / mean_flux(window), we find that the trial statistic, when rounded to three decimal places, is 0.219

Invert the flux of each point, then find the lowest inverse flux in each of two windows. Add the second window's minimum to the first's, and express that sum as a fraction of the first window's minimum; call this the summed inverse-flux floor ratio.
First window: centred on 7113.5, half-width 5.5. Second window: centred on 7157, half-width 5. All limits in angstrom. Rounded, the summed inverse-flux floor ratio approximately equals 2.03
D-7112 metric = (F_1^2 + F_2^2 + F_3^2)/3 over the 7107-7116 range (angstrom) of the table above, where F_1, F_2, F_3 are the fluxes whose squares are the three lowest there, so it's 84.3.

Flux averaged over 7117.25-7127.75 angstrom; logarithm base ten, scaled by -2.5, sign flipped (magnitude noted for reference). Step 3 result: 2.38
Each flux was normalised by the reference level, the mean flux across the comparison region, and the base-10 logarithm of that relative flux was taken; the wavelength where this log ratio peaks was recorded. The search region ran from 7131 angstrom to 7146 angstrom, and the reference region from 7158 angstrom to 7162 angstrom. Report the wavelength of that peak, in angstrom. 7139.0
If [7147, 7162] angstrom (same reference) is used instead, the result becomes 7154.0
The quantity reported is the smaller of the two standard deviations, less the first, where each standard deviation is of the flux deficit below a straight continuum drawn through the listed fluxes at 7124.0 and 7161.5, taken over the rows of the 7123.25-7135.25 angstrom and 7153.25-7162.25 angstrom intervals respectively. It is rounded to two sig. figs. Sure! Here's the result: -0.25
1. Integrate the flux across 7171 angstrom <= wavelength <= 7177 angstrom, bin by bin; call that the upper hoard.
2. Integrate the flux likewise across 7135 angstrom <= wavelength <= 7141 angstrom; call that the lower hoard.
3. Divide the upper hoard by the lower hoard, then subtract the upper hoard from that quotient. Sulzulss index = -52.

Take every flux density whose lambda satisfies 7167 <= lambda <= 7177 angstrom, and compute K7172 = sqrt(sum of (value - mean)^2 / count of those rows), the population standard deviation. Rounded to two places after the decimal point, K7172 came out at 0.59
